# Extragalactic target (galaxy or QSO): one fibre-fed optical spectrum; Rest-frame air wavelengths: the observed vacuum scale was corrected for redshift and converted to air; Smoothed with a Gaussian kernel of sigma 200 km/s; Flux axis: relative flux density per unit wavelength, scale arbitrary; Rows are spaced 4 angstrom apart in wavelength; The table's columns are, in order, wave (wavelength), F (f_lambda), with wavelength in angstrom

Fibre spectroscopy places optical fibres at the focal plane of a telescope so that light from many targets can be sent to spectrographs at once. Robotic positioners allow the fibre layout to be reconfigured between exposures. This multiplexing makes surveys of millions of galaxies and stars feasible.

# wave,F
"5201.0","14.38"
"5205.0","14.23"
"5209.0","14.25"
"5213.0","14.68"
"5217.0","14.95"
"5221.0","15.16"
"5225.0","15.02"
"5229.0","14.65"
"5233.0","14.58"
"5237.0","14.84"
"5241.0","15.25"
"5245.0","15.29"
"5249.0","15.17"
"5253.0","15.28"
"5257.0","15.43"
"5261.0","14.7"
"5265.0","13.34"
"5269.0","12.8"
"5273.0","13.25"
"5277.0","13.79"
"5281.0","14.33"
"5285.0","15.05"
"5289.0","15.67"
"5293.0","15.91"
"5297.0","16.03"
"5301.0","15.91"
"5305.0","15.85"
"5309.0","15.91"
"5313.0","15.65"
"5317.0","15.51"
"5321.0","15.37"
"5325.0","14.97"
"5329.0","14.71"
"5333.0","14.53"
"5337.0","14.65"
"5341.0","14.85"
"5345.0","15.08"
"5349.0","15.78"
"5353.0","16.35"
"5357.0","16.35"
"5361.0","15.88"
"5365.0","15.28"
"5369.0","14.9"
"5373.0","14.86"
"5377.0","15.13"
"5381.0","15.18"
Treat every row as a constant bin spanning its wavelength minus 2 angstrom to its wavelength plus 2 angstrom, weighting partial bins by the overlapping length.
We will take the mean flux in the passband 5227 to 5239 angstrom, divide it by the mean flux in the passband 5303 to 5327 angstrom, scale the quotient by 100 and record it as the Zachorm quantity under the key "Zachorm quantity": 95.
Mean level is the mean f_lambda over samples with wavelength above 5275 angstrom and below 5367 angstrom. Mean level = 15.4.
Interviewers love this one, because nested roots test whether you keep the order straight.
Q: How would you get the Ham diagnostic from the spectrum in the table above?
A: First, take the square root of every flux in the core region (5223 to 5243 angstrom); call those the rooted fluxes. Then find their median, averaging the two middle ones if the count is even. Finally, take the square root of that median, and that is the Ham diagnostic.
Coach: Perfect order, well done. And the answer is 1.96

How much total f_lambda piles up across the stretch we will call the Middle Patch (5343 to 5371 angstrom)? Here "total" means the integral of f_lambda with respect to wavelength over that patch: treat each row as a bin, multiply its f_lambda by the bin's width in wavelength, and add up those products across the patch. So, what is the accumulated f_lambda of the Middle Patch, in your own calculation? 438.5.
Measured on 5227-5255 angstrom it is 420.2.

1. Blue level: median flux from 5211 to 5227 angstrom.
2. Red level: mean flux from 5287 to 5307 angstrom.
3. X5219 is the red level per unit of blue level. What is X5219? 1.06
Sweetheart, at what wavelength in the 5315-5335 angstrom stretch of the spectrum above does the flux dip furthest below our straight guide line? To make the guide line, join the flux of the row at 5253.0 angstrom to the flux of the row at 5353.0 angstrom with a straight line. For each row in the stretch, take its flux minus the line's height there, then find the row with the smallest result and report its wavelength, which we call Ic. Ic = 5333.0 angstrom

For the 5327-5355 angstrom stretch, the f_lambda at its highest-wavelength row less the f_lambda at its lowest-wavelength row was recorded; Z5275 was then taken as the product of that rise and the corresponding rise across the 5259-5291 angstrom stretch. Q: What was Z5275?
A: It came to 1.6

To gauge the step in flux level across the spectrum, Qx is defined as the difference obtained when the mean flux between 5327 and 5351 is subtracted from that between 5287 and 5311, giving 0.95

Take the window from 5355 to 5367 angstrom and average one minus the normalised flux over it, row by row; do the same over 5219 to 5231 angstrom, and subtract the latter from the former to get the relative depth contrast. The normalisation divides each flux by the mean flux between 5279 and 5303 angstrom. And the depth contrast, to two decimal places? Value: -0.06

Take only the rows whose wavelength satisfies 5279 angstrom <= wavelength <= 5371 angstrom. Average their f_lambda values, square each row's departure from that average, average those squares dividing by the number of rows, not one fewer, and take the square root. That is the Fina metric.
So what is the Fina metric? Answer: 0.58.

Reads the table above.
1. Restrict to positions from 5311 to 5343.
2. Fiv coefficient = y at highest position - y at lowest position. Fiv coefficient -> -0.8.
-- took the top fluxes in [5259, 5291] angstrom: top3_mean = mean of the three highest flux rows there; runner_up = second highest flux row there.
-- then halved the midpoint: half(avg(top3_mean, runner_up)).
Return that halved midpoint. 7.55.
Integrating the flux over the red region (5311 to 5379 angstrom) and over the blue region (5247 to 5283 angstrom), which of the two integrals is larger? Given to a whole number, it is 1039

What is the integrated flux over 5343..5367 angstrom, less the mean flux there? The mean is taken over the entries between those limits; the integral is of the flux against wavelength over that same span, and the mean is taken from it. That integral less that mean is 363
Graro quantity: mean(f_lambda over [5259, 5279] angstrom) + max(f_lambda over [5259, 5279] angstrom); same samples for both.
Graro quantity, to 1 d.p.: 28.3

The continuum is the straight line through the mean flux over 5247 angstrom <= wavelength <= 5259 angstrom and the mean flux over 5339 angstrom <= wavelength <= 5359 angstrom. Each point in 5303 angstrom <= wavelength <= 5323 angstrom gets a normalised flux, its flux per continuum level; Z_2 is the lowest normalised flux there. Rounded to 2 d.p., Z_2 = 0.99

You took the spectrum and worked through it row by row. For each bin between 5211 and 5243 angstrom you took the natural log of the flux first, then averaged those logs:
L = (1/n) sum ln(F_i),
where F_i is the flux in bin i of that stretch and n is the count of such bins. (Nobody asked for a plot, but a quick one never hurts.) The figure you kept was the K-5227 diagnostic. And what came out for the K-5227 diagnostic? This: 2.701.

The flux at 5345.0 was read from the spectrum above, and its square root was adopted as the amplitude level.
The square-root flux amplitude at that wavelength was 3.88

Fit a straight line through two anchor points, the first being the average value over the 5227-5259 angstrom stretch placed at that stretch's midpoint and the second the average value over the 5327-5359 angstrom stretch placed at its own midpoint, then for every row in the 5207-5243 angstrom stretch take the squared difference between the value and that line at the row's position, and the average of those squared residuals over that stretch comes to 0.12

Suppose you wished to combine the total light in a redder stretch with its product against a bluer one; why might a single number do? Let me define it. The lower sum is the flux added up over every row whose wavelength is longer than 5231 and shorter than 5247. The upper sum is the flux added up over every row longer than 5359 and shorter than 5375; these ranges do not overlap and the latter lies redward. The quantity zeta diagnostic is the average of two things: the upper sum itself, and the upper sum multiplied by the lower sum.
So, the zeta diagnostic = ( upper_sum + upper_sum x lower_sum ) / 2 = 1857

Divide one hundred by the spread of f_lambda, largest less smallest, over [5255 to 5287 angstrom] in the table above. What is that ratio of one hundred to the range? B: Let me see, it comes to 38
